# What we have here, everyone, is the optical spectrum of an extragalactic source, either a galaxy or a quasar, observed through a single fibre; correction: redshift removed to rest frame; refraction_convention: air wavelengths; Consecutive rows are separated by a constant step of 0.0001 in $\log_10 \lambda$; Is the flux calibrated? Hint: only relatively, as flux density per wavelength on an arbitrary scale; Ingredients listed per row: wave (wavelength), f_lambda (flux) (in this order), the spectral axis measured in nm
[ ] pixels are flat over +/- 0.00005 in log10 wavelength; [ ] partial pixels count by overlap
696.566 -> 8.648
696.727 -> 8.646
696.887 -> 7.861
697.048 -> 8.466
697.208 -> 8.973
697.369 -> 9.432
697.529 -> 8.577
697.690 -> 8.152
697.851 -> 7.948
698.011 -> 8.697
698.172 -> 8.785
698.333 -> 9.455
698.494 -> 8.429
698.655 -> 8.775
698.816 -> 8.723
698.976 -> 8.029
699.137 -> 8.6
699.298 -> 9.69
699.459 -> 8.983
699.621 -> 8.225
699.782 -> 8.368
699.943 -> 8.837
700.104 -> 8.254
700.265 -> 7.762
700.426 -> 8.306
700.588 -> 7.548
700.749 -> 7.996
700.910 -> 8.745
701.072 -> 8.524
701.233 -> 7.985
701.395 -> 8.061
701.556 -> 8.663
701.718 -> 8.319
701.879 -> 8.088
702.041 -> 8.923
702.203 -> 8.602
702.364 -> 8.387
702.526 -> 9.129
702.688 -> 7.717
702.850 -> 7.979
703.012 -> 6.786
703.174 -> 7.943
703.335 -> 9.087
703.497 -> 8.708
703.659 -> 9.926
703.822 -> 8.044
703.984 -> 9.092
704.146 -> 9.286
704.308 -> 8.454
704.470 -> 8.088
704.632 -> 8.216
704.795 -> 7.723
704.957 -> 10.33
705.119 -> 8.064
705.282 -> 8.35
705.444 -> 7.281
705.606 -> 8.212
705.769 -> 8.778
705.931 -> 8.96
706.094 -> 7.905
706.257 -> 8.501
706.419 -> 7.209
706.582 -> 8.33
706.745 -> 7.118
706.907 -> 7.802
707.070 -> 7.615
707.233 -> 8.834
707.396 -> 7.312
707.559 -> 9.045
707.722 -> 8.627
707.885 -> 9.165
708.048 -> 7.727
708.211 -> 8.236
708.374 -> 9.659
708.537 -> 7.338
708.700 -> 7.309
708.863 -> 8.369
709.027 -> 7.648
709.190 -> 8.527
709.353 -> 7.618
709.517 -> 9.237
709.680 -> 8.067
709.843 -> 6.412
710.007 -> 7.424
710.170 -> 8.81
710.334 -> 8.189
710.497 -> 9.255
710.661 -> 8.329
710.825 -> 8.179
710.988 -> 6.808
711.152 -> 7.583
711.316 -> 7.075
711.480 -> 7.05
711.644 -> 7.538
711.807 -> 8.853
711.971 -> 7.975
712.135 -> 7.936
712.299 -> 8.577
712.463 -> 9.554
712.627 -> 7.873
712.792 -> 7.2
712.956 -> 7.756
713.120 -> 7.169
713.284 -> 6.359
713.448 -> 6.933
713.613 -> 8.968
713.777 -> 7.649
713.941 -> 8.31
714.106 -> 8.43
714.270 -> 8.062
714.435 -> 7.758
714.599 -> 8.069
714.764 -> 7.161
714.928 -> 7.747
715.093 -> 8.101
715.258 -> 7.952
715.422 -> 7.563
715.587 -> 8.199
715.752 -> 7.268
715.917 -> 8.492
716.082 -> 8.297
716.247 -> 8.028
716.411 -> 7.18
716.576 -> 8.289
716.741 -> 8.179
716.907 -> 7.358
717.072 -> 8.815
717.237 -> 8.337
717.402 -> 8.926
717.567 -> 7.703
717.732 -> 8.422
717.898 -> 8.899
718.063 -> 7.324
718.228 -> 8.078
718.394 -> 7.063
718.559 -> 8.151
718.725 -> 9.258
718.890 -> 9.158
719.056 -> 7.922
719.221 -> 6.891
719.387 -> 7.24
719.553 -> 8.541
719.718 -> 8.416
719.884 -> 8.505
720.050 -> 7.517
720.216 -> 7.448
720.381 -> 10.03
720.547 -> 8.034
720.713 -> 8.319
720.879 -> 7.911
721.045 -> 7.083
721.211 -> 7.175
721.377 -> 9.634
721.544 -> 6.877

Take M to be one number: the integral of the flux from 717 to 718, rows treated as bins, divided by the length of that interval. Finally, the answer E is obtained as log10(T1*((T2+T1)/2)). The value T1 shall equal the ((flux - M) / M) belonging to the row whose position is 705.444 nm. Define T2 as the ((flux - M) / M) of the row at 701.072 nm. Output -2.00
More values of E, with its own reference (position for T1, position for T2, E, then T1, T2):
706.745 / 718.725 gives -2.23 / -0.16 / 0.09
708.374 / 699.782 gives -2.08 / 0.14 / -0.01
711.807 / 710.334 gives -3.86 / 0.04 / -0.04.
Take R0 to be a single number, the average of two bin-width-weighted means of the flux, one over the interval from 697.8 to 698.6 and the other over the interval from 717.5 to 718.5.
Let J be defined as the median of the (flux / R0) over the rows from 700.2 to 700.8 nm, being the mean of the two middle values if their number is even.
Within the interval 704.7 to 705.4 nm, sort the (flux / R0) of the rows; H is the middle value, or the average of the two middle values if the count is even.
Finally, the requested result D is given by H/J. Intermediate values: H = 0.99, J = 0.95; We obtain 1.04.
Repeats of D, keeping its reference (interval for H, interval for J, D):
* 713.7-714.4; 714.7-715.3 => 1.04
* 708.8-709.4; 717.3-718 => 0.92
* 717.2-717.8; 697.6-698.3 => 0.99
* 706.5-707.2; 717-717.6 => 0.90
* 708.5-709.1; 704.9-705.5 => 0.91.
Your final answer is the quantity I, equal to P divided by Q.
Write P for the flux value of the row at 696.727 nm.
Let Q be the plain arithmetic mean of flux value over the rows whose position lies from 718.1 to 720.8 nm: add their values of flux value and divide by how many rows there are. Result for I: 1.06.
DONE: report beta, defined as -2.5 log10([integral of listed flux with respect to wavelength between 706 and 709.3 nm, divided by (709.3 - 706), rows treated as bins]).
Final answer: -2.27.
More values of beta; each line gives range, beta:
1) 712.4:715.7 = -2.23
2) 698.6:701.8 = -2.31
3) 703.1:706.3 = -2.33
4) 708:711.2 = -2.26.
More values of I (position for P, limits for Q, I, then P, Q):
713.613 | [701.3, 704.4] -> 1.06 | 8.968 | 8.48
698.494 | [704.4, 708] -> 1.02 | 8.429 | 8.25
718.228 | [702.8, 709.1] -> 0.98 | 8.078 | 8.28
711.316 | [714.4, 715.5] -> 0.91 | 7.075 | 7.76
